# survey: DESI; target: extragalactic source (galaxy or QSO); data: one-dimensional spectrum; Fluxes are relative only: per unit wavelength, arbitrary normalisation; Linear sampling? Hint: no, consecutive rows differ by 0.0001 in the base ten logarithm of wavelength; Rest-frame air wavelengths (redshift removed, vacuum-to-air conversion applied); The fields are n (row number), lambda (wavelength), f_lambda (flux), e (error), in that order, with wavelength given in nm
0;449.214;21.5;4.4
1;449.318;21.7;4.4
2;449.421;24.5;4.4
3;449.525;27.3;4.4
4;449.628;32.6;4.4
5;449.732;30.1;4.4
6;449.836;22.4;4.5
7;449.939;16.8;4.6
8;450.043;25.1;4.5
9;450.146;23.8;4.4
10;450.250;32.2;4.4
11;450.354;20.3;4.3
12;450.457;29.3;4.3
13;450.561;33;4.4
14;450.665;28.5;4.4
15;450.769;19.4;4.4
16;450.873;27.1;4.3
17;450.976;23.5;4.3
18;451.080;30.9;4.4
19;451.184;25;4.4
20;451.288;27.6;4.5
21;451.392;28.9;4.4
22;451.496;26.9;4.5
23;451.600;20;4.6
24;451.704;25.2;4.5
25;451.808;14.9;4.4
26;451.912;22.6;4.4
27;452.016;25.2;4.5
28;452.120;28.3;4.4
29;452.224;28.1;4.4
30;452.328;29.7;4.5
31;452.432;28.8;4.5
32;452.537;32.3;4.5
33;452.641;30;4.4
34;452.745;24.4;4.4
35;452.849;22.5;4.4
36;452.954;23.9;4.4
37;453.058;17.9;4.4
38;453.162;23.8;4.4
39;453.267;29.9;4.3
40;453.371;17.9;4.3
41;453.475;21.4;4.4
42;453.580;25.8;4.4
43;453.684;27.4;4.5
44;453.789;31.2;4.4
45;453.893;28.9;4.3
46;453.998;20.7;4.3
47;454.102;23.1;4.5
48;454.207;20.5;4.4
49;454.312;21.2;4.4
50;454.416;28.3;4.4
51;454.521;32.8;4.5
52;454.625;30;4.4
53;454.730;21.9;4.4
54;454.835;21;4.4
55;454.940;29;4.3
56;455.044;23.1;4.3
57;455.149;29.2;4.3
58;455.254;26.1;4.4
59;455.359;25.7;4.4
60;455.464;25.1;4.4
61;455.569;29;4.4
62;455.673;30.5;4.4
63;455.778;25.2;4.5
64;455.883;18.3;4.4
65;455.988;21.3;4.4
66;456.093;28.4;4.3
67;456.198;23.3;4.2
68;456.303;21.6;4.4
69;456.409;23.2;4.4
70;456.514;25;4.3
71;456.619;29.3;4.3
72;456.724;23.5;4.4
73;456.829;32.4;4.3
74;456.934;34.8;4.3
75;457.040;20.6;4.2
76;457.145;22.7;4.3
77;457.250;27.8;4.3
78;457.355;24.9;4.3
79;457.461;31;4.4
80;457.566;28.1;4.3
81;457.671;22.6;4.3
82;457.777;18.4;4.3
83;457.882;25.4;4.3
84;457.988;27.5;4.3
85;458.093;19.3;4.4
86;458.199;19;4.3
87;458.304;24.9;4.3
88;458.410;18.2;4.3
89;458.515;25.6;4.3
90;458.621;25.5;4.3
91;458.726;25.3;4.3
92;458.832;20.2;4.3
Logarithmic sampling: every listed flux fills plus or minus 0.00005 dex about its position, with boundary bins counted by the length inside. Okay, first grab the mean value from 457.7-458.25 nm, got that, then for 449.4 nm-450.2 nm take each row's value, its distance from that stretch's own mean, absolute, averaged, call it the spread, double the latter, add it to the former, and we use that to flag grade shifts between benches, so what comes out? 28.9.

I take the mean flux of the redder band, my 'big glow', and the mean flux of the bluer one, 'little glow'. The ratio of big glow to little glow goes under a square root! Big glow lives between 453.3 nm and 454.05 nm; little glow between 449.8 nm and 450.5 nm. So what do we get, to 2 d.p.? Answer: 1.01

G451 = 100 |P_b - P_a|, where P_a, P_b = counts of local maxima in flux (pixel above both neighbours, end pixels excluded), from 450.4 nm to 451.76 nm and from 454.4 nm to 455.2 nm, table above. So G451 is 200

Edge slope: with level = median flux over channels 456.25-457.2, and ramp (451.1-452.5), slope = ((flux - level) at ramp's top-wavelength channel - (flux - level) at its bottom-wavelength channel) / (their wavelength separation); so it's 3.0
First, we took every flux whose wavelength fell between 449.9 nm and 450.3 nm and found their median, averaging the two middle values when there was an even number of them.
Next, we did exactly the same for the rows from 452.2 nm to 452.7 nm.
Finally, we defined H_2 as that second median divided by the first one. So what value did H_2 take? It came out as 1.21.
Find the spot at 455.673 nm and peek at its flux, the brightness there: 30.5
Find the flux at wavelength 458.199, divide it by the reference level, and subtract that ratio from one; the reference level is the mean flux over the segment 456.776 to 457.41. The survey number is 0.30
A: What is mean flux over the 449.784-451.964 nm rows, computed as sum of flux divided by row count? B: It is 24.9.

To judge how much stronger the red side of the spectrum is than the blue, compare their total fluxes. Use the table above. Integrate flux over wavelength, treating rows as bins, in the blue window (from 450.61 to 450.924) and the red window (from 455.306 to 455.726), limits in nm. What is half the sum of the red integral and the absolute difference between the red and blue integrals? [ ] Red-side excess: 8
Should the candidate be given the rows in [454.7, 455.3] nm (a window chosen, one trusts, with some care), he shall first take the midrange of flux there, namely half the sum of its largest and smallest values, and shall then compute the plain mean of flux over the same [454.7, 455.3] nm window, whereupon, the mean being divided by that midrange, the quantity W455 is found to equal 1.00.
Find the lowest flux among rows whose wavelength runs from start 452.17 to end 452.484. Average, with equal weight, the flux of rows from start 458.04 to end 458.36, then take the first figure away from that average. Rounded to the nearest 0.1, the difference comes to -7.0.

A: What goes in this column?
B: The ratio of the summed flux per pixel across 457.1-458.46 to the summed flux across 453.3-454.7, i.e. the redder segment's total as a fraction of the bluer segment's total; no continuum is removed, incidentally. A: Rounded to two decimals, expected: 0.94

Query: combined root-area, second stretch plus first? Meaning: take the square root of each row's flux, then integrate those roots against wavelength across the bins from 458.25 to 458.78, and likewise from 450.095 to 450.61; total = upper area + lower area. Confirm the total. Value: 5.29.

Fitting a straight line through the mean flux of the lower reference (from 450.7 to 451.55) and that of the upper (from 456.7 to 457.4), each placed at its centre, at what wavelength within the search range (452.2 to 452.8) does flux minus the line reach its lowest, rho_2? 452.745 nm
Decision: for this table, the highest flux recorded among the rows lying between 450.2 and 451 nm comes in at 33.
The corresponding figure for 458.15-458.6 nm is 25.6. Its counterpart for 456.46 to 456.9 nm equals 32.4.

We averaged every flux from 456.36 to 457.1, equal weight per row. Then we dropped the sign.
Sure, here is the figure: 27.0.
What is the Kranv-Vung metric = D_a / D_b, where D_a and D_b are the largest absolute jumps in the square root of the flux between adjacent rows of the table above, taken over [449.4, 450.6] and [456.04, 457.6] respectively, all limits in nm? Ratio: 0.9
